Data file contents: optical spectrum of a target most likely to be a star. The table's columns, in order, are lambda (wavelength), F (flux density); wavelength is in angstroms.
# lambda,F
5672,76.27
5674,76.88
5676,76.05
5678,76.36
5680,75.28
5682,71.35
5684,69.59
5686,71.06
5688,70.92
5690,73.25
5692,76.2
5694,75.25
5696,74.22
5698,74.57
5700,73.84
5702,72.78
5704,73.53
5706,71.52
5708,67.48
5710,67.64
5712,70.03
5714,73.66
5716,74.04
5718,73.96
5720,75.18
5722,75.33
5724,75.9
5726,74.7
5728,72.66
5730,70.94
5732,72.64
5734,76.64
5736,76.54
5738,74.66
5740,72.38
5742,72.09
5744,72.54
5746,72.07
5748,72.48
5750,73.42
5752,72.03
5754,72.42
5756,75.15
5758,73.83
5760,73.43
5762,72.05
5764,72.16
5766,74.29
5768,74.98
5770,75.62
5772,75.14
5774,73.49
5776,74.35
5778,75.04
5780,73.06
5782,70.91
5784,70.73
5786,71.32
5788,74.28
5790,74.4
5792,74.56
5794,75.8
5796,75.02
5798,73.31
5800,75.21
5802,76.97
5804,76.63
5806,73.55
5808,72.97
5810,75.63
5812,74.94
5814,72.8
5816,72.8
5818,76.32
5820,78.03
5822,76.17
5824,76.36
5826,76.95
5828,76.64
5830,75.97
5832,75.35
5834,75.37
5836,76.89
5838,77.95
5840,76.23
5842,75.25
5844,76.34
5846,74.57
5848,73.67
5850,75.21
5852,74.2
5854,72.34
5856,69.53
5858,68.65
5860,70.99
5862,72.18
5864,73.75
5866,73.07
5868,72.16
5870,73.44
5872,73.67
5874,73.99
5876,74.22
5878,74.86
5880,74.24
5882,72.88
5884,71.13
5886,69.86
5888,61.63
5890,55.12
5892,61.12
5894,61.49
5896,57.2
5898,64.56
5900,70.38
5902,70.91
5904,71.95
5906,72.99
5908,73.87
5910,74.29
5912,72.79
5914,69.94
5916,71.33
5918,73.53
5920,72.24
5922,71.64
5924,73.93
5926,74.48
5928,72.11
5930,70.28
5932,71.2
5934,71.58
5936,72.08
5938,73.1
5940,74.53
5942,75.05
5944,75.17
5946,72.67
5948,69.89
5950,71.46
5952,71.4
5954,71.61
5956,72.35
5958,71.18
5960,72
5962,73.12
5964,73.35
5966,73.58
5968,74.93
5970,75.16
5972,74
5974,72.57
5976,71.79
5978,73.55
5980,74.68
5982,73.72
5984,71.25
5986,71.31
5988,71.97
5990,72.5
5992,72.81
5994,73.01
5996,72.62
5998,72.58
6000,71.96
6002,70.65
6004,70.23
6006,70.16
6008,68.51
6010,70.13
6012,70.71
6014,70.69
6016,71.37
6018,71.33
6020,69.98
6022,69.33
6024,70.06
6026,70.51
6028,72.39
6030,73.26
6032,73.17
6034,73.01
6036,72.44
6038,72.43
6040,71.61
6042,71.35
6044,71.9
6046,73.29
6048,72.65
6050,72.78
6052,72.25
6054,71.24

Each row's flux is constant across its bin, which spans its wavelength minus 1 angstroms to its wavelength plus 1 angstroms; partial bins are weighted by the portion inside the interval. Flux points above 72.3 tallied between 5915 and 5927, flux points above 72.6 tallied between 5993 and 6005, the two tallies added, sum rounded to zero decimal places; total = 5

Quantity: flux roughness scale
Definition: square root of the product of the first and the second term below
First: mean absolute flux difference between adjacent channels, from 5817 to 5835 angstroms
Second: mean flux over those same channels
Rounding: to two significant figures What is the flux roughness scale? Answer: 7.5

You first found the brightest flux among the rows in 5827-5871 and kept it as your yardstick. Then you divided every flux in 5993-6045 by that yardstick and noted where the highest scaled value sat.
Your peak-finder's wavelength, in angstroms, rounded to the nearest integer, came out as 6030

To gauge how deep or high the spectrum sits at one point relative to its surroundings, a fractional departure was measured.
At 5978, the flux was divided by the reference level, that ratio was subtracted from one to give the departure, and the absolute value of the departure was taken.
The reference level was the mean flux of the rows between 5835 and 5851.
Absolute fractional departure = 0.029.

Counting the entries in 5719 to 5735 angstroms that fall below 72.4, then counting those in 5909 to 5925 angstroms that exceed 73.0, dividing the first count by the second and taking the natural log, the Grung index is -1.1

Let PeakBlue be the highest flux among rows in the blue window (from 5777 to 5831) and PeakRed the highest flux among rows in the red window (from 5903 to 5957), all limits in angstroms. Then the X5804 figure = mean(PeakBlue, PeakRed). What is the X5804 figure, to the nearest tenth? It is 76.6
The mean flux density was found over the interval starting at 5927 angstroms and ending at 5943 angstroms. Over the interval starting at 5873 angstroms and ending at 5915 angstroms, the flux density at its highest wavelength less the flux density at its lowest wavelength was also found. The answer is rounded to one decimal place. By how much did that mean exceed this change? 76.5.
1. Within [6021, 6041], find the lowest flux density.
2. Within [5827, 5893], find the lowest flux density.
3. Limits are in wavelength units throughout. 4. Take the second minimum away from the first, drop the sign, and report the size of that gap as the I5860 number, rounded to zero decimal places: 14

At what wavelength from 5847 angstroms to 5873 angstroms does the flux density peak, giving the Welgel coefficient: 5850 angstroms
